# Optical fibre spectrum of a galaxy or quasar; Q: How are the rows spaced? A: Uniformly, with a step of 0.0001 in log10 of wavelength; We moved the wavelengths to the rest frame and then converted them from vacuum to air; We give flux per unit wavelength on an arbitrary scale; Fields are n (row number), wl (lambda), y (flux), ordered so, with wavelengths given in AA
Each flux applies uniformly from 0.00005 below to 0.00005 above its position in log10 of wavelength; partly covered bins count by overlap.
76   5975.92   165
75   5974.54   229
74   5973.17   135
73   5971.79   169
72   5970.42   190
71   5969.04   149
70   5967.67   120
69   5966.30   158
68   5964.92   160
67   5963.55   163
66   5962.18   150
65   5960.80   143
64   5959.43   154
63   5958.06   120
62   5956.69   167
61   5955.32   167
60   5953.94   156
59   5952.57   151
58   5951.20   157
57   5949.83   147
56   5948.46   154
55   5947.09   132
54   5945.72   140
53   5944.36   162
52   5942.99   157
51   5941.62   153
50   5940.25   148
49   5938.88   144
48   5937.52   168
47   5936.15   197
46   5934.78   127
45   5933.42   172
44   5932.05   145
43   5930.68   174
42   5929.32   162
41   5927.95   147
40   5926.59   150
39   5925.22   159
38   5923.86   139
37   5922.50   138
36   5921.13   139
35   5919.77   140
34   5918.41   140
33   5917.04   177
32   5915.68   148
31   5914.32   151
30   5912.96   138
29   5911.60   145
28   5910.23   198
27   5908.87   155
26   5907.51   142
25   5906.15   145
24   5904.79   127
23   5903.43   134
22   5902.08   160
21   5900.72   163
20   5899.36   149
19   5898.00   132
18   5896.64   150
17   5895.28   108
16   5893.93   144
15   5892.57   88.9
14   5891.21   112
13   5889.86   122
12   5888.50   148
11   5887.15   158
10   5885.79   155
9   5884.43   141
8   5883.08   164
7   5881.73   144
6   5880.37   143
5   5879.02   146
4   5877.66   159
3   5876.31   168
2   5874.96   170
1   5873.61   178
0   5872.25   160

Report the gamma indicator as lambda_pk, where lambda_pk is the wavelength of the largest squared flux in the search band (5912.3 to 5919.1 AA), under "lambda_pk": 5917.04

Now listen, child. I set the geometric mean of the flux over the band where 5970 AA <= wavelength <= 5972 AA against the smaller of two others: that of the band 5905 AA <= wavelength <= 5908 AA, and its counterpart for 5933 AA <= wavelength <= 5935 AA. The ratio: 1.25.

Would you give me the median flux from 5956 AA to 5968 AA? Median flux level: 154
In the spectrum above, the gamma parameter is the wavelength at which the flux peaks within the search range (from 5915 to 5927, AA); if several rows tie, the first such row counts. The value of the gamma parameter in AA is 5917.04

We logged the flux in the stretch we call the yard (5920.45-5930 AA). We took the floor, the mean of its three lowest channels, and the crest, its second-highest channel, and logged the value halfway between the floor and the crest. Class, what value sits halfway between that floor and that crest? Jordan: 149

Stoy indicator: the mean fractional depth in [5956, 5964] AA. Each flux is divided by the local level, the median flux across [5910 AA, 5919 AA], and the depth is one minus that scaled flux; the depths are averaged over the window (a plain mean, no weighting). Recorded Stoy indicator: -0.01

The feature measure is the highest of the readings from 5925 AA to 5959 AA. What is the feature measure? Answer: 197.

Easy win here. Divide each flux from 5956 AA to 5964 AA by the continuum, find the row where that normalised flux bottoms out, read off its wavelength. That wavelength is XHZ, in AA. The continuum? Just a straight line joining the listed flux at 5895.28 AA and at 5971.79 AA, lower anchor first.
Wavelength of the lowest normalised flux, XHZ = 5958.06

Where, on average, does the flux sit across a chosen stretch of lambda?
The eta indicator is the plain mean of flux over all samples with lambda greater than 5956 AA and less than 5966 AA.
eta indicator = 151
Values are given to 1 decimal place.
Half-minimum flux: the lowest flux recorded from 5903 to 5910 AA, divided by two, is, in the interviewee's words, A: 63.5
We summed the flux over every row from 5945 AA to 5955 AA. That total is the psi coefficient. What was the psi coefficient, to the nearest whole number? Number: 1037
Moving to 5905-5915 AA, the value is 1074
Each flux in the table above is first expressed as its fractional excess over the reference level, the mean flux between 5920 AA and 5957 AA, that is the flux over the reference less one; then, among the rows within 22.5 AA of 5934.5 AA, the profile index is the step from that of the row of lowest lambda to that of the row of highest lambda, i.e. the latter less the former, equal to 0.2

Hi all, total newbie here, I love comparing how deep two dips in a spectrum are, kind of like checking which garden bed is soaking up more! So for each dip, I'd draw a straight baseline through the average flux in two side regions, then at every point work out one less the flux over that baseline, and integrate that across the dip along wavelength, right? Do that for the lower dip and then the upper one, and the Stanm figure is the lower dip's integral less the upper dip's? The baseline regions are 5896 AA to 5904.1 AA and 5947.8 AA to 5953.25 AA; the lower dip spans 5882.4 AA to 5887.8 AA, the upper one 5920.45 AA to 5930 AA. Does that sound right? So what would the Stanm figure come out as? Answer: -0.44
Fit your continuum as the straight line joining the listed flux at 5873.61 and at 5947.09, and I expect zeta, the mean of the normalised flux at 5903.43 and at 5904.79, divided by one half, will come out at 1.64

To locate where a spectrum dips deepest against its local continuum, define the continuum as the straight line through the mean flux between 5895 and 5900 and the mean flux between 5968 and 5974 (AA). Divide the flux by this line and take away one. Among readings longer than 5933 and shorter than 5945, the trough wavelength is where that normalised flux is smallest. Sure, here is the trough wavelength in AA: 5934.78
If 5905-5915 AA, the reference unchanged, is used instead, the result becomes 5912.96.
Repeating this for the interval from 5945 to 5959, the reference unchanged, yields 5958.06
